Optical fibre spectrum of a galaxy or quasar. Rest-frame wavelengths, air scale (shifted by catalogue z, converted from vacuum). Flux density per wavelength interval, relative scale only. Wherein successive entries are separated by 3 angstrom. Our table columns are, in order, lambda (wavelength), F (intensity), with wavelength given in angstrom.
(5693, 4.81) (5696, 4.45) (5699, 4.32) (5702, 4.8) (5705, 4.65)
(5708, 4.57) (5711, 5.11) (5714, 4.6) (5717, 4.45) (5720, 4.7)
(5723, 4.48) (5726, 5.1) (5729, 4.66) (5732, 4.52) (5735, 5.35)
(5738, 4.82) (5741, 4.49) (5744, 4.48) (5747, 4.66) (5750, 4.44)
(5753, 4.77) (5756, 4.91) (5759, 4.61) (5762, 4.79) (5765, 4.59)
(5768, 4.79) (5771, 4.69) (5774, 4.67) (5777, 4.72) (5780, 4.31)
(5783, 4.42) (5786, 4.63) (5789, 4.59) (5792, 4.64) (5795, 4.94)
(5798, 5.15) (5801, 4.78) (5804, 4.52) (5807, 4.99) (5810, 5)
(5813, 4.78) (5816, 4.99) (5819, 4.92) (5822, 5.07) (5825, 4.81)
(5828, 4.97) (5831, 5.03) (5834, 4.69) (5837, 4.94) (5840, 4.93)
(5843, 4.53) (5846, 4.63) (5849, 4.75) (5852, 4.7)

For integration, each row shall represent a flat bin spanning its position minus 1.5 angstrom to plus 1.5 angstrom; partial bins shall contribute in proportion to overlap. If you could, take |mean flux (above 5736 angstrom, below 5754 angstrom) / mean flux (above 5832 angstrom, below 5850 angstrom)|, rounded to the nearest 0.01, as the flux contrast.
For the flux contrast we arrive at 0.97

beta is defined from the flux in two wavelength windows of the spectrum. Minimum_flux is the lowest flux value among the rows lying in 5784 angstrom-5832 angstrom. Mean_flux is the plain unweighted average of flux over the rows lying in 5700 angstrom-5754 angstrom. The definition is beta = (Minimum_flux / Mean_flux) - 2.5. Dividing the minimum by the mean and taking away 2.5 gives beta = -1.54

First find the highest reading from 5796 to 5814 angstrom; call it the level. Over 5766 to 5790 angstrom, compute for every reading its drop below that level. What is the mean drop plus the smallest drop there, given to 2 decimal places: 0.91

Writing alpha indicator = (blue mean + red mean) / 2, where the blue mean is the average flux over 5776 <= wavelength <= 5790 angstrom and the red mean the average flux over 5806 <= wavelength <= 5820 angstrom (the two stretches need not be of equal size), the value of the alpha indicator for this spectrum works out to 4.73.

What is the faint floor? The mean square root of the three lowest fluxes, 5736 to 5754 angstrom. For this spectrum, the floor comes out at 2.11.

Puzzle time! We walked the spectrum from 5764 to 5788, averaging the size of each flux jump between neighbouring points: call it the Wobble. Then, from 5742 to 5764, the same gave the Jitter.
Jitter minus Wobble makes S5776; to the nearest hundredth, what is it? 0.07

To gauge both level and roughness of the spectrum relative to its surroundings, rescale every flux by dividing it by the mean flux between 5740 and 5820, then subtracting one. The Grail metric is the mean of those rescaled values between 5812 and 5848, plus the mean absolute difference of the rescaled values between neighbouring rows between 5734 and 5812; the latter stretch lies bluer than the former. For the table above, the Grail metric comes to 0.075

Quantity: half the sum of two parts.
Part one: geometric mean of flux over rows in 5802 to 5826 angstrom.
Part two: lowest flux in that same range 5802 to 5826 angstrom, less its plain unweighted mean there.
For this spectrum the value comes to 2.26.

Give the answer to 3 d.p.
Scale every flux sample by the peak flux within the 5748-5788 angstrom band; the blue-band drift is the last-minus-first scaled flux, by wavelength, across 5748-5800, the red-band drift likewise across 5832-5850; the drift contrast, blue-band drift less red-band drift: 0.132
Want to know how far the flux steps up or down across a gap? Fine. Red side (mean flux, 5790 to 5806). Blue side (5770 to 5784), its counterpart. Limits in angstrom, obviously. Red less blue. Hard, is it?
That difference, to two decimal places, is 0.24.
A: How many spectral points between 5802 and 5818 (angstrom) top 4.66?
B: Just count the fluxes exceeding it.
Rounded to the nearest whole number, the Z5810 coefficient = 4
